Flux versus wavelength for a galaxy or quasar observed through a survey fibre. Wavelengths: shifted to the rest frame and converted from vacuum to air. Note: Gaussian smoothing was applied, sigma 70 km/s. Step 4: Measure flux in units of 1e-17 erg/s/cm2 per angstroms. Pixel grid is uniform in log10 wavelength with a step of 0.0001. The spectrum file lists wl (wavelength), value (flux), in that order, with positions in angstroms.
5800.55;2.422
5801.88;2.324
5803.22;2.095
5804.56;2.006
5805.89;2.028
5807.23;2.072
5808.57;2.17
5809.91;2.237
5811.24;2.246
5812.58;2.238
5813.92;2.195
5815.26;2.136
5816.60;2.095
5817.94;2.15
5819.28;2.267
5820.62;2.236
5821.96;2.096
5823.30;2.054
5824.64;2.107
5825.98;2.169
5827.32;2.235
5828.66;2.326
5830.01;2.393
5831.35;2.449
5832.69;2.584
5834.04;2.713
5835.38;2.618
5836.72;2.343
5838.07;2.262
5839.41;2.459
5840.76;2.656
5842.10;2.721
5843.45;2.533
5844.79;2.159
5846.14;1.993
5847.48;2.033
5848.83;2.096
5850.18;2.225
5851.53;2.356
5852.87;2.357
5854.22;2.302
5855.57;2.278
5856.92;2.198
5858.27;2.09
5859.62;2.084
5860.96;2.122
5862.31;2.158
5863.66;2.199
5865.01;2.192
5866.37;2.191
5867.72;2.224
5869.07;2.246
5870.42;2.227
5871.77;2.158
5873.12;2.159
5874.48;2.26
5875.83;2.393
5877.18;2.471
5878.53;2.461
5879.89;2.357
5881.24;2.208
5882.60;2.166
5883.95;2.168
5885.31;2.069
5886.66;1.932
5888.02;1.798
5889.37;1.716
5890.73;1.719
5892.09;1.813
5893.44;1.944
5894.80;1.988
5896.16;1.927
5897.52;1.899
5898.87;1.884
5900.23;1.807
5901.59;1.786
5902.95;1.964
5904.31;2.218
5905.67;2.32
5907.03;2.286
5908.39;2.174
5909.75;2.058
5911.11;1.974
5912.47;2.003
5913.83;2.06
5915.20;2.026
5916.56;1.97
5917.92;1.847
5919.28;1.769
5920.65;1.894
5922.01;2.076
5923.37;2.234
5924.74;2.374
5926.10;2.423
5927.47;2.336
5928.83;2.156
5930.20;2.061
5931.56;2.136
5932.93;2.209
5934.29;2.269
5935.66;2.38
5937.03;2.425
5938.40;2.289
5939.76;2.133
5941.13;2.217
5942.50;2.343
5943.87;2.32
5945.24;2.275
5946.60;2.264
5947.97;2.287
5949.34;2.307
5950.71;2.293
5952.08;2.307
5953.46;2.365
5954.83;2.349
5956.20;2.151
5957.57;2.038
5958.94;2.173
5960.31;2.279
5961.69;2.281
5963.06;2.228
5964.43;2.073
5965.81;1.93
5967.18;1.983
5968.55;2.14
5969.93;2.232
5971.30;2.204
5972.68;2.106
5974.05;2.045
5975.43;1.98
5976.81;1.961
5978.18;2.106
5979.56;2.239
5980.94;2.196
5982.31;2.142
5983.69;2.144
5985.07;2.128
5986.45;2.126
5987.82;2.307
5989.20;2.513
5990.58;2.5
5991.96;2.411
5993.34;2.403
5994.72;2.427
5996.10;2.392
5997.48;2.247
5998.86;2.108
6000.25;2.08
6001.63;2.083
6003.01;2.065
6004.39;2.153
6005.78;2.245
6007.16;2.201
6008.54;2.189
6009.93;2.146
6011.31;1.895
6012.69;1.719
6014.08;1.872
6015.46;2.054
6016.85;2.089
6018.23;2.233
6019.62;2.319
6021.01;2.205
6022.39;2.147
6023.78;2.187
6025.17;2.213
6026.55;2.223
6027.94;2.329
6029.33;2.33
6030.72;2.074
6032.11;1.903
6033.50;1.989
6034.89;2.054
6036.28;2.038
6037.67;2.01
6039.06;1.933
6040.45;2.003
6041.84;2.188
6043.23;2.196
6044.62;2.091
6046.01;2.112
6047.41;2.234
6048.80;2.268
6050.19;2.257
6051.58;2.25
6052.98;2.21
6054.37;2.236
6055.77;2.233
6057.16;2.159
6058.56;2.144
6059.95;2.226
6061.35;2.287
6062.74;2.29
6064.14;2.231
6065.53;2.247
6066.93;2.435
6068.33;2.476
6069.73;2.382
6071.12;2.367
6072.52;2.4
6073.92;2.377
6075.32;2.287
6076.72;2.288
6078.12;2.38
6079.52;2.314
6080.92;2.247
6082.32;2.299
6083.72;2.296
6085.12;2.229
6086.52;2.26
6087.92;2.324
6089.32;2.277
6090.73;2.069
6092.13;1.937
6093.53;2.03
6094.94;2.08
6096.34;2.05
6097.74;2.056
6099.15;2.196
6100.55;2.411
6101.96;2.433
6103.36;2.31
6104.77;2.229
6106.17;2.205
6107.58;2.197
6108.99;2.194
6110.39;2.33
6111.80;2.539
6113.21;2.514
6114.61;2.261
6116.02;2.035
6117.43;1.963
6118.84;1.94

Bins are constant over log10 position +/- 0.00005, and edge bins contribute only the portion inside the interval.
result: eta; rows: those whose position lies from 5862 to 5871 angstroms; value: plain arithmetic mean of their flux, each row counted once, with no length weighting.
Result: 2.21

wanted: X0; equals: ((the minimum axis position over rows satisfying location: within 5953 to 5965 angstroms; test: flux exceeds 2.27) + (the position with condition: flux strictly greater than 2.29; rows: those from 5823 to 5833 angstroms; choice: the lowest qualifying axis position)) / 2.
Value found 5891.1 angstroms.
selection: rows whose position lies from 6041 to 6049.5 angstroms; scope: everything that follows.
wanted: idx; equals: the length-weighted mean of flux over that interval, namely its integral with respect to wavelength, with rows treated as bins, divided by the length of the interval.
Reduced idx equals 2.18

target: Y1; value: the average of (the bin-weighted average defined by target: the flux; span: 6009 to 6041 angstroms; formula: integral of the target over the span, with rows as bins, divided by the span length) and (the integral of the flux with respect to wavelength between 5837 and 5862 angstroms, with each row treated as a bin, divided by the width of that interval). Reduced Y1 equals 2.18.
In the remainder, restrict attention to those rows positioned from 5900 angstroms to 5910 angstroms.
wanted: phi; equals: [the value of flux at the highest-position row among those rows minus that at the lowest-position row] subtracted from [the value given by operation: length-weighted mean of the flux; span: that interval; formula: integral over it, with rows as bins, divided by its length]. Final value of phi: 1.84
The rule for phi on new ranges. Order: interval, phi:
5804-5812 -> 1.89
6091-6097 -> 1.92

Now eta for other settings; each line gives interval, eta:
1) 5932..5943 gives 2.28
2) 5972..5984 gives 2.10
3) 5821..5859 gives 2.31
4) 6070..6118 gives 2.25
